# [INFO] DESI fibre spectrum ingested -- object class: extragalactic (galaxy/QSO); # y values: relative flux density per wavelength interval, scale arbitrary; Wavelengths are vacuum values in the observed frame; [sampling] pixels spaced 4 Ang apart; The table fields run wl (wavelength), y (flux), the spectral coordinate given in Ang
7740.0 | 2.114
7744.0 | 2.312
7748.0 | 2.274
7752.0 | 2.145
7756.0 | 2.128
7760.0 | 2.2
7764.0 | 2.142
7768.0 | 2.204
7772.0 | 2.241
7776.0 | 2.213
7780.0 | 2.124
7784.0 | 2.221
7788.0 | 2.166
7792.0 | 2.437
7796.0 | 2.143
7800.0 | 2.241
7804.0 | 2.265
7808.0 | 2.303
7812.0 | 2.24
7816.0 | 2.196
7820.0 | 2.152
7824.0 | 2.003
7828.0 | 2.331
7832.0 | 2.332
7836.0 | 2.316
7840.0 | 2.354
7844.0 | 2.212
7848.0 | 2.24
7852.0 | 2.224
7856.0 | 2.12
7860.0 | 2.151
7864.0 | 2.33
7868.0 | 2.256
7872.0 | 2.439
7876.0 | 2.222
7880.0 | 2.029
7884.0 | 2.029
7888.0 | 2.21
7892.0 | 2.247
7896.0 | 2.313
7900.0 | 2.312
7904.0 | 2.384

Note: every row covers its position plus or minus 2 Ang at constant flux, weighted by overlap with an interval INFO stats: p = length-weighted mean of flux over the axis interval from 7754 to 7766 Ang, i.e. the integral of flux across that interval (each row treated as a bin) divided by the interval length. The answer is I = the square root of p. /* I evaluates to 1.47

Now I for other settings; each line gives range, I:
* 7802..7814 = 1.51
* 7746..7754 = 1.49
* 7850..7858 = 1.47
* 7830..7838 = 1.52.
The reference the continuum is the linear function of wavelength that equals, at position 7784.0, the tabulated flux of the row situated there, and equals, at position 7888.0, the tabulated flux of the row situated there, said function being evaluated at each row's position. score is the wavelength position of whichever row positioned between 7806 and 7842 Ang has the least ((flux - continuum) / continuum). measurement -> 7824.0 Ang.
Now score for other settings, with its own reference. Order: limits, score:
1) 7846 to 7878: 7856.0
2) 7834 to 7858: 7856.0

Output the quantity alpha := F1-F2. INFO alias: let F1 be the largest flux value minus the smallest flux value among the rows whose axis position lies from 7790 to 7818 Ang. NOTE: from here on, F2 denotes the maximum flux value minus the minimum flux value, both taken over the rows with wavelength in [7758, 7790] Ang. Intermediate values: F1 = 0.294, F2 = 0.12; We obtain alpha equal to 0.2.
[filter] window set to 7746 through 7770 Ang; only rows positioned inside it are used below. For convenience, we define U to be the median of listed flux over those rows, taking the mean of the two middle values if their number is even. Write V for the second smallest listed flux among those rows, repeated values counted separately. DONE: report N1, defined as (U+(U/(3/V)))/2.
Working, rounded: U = 2.17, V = 2.142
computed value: 1.862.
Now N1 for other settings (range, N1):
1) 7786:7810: 1.940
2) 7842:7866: 1.904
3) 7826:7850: 2.029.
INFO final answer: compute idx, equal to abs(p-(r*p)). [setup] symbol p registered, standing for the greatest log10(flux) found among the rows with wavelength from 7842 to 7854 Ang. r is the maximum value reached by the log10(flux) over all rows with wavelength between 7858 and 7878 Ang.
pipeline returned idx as 0.215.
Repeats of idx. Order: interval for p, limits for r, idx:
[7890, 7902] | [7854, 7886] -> 0.223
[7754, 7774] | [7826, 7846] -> 0.220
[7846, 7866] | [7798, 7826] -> 0.234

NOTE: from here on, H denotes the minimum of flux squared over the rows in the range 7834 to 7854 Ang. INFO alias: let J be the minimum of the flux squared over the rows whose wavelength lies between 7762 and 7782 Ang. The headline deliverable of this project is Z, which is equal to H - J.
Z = 0.38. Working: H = 4.89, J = 4.51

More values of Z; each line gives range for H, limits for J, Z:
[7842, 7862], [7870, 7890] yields 0.38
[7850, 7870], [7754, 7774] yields -0.03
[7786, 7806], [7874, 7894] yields 0.48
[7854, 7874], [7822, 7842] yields 0.48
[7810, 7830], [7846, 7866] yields -0.48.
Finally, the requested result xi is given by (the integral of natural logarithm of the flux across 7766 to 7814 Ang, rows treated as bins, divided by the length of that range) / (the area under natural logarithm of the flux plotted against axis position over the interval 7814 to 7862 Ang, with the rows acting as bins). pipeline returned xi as 0.0210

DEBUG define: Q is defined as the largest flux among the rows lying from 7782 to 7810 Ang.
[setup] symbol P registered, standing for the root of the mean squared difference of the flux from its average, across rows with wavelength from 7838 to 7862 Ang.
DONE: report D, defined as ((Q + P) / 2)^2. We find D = 1.58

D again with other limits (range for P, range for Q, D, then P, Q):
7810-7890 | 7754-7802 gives 1.63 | 0.113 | 2.437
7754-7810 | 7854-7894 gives 1.59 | 0.080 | 2.439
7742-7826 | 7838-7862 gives 1.49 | 0.086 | 2.354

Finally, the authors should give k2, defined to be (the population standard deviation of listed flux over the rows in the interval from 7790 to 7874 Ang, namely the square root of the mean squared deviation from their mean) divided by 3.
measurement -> 0.034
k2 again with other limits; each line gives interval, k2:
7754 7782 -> 0.014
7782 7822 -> 0.028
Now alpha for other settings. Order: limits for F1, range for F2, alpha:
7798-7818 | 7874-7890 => -0.1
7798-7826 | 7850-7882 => -0.1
